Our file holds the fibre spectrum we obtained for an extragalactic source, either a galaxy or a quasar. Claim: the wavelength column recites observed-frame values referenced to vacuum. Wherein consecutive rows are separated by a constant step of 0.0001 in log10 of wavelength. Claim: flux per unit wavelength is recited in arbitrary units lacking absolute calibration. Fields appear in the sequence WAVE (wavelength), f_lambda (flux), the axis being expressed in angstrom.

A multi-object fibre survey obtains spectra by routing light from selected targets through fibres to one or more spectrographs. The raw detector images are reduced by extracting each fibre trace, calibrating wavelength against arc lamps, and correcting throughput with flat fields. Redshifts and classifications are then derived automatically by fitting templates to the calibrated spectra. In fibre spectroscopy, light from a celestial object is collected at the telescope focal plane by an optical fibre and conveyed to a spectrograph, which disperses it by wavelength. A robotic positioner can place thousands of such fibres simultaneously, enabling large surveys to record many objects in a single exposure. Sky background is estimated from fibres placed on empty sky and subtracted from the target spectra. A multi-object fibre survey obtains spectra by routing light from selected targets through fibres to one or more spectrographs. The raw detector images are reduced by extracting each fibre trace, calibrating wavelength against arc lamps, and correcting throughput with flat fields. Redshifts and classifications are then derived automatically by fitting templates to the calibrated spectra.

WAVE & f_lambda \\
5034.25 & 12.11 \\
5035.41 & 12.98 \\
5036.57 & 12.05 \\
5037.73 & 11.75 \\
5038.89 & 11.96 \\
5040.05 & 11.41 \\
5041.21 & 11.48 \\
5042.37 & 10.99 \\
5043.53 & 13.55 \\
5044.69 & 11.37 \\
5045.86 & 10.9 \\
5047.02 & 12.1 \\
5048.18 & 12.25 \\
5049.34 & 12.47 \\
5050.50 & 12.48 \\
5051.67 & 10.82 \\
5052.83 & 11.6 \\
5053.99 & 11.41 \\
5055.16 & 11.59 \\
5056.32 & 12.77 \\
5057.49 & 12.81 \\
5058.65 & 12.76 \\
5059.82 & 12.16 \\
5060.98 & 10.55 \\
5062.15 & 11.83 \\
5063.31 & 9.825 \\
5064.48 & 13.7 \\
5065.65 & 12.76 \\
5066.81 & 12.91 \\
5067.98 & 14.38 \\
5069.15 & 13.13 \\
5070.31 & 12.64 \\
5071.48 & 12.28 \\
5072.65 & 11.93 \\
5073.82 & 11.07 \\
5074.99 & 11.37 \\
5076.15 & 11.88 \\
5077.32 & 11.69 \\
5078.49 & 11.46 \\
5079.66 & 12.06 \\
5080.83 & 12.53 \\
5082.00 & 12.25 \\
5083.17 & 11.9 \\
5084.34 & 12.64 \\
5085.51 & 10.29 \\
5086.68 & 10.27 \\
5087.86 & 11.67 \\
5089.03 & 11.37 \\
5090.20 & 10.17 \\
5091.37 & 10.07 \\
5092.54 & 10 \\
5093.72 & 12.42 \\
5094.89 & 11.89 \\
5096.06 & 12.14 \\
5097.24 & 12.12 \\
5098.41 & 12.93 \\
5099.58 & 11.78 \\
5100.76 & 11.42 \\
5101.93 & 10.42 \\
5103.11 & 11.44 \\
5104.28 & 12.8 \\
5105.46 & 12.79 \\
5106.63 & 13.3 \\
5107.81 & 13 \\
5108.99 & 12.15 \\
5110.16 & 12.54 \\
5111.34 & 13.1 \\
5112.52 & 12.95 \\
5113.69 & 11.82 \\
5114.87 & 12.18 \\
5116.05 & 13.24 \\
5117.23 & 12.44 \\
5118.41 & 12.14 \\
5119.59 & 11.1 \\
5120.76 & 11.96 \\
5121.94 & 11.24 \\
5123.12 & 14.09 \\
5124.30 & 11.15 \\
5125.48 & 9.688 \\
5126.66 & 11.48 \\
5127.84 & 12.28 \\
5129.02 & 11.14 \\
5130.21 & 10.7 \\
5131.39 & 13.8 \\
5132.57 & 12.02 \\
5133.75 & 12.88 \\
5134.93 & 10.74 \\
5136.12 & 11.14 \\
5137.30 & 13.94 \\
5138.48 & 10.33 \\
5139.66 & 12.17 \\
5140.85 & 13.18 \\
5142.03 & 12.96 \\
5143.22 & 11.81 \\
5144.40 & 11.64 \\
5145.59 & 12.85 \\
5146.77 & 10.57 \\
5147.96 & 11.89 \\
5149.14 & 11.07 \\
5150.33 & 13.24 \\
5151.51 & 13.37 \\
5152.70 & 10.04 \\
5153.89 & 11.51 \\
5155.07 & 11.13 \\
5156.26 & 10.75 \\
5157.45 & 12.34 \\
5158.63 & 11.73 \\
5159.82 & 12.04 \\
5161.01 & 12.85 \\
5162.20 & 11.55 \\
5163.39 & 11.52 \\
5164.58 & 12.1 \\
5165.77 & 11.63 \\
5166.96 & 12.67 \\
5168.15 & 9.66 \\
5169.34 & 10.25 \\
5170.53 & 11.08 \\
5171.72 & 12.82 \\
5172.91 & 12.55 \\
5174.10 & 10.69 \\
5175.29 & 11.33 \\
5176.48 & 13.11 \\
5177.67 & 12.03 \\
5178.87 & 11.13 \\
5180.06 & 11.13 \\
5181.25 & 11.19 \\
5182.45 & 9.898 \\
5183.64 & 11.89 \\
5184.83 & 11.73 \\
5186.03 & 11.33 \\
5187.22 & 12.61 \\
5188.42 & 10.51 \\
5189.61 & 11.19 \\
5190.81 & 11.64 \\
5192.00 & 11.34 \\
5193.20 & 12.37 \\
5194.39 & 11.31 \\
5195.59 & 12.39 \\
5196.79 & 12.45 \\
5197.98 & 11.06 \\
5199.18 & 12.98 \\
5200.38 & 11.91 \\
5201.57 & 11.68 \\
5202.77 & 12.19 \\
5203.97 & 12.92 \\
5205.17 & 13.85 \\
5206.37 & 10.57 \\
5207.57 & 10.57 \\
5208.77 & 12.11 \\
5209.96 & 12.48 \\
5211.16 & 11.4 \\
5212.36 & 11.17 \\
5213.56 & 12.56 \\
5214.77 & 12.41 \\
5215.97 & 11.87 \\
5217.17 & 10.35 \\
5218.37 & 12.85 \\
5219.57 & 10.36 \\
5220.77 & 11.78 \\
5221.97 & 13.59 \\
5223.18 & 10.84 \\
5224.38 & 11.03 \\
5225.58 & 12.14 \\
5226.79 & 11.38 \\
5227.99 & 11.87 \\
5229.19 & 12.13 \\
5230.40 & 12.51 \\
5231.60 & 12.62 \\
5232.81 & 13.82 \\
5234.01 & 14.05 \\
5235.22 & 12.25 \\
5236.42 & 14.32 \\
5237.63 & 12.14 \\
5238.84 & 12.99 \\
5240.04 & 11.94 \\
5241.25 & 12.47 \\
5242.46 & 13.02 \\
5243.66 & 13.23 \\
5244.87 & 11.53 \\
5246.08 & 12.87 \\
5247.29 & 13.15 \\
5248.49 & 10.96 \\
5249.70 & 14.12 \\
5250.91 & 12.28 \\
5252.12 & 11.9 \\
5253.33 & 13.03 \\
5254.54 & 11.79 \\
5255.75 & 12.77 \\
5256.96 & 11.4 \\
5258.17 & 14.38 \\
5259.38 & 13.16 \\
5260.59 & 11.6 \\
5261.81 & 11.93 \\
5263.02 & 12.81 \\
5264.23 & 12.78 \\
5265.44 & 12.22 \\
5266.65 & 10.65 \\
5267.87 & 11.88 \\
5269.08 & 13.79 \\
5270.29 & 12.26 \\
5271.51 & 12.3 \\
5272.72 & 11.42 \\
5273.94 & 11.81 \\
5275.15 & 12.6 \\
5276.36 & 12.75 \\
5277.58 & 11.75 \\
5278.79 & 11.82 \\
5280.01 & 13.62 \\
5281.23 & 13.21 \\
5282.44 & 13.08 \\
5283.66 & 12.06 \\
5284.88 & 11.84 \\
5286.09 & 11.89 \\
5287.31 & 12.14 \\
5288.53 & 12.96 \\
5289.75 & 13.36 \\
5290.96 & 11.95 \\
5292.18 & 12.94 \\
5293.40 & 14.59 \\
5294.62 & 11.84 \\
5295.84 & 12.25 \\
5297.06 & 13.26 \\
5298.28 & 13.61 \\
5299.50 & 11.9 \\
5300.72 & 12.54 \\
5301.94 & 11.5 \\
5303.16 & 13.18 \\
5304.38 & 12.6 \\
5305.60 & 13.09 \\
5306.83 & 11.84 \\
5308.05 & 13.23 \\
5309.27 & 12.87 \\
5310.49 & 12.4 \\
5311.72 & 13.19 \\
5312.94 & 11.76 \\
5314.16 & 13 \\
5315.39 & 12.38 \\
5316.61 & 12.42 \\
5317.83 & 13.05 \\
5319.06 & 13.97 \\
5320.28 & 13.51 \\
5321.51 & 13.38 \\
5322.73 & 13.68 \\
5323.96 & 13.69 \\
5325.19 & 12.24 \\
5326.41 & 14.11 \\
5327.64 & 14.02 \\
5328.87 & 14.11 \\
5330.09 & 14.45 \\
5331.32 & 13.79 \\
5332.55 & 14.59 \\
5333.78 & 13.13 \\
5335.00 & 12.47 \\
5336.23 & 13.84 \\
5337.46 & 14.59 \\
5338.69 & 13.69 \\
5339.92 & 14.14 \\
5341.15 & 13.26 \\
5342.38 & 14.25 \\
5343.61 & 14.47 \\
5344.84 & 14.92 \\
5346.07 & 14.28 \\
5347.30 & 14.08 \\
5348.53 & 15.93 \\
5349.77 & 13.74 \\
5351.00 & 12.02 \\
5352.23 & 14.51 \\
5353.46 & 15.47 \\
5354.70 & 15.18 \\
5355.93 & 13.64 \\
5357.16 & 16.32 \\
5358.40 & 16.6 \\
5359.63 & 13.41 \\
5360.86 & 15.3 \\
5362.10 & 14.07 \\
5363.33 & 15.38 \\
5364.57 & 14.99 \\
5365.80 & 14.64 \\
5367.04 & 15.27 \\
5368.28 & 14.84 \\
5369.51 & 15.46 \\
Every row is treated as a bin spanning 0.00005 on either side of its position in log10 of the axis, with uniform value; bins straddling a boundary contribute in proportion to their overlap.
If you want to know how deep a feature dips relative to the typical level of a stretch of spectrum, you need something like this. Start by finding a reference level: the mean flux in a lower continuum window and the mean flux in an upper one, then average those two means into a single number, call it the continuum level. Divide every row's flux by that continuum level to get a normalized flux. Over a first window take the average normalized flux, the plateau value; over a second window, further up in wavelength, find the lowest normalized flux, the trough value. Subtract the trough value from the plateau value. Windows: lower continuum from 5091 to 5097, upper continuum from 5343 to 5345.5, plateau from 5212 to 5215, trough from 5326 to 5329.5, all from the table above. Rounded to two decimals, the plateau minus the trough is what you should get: -0.15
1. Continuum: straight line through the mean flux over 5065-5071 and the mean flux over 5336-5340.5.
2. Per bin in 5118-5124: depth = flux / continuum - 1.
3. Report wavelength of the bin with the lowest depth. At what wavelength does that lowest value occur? 5119.59 angstrom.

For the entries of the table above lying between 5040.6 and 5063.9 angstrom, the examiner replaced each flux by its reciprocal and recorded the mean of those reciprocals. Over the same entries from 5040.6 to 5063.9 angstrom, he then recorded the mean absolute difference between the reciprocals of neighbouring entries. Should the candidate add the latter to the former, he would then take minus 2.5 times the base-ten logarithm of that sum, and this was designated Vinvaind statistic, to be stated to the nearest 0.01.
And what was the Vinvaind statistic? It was 2.59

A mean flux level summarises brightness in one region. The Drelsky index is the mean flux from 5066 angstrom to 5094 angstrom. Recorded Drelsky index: 11.8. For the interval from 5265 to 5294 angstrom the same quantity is 12.5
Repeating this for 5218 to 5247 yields 12.4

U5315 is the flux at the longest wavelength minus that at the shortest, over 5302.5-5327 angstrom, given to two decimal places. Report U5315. 0.93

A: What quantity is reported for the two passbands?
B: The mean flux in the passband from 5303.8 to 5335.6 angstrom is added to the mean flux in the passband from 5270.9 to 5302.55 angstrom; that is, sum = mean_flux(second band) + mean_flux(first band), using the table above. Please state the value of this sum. 25.7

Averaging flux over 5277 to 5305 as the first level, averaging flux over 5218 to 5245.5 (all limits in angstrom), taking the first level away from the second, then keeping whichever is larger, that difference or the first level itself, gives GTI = 12.6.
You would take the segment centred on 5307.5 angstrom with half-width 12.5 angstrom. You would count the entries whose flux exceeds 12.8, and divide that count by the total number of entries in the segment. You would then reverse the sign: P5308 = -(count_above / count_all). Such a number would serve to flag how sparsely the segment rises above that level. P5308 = -0.5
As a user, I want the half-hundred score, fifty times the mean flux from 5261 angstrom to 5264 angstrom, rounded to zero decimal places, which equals 618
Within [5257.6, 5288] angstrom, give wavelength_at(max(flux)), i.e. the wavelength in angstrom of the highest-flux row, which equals 5258.17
